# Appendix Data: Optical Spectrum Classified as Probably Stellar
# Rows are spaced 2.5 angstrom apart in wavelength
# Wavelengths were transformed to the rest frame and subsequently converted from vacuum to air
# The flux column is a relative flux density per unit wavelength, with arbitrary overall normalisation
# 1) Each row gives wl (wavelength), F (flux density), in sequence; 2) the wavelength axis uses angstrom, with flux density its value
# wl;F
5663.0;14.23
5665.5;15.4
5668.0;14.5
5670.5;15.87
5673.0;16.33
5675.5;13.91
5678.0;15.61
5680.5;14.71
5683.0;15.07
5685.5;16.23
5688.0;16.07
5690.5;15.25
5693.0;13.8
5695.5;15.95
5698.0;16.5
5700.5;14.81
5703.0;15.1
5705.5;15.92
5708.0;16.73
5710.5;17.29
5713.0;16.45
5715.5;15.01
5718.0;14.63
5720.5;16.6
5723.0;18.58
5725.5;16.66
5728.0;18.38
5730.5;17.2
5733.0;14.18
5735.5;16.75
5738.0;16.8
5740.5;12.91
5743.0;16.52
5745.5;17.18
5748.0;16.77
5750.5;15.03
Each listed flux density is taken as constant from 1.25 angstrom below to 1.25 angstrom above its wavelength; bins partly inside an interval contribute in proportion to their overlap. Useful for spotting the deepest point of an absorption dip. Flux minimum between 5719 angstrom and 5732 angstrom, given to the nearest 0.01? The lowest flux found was 16.60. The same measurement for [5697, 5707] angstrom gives 14.81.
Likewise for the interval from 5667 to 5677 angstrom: 13.91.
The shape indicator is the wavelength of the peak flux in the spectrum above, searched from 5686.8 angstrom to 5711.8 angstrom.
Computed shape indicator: 5710.5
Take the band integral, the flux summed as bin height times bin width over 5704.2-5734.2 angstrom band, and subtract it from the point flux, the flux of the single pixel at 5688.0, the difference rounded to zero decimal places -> -478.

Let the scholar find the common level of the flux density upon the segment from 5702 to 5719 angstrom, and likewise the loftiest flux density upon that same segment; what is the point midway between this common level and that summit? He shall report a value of 16.6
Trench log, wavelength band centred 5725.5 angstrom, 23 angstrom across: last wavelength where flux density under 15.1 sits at 5733.0 angstrom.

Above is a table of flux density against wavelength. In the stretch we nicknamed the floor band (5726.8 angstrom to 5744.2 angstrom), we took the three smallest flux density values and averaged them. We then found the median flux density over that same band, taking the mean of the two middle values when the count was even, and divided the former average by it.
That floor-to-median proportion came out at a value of 0.87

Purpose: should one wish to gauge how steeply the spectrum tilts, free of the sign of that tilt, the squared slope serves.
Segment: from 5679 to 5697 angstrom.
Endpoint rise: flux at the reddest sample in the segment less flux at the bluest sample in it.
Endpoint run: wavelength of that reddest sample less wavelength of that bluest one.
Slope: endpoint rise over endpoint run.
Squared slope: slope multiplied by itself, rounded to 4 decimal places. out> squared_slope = 0.0068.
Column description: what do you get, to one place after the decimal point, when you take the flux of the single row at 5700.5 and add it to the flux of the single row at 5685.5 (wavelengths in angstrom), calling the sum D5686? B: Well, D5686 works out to 31.0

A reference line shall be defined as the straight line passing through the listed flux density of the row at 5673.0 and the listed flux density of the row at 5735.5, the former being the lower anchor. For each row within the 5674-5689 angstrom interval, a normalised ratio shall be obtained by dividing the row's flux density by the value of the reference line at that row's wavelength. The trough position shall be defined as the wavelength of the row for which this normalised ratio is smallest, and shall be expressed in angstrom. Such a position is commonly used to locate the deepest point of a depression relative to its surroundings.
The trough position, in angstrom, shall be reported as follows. 5675.5 angstrom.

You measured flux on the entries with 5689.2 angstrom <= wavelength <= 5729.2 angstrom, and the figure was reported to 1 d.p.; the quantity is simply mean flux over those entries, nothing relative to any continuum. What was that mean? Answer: 16.1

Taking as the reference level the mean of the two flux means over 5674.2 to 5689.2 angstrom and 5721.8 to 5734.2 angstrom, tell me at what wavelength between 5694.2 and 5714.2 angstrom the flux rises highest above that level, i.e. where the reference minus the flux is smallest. 5710.5 angstrom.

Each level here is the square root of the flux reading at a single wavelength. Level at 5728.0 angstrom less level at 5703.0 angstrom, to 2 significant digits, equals 0.40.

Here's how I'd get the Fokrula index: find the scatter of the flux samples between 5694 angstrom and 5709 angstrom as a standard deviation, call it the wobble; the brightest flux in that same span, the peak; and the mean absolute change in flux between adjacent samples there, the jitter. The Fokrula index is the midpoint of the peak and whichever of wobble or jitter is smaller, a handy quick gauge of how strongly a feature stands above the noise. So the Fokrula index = 8.7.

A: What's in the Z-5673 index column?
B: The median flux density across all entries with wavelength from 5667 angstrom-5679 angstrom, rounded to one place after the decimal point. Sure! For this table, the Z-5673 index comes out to 15.6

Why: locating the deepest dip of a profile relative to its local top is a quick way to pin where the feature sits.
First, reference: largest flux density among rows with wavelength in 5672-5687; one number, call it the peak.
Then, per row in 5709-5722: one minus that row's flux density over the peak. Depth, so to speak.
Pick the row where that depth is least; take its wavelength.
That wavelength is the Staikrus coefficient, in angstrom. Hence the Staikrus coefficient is 5710.5 angstrom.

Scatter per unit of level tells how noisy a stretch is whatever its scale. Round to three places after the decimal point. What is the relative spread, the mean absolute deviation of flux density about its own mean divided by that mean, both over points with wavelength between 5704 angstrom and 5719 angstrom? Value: 0.051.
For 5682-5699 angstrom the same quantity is 0.047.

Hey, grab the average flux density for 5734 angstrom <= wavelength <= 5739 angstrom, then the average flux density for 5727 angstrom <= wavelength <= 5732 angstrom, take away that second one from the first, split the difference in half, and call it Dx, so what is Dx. -0.5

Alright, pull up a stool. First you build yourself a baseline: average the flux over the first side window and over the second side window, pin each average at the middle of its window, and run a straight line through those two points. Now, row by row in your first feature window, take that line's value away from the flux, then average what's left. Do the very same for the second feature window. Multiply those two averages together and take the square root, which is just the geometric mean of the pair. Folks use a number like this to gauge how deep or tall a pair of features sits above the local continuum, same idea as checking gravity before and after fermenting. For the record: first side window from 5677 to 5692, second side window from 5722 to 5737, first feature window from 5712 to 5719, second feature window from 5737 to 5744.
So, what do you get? 1.48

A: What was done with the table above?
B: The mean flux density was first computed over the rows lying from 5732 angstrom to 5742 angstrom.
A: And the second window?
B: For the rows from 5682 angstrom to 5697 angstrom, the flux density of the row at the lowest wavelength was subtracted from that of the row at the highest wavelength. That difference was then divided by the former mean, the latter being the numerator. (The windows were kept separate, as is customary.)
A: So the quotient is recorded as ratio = 0.06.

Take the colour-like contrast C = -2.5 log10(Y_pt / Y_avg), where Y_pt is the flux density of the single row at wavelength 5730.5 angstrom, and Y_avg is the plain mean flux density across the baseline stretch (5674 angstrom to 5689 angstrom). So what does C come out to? -0.13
